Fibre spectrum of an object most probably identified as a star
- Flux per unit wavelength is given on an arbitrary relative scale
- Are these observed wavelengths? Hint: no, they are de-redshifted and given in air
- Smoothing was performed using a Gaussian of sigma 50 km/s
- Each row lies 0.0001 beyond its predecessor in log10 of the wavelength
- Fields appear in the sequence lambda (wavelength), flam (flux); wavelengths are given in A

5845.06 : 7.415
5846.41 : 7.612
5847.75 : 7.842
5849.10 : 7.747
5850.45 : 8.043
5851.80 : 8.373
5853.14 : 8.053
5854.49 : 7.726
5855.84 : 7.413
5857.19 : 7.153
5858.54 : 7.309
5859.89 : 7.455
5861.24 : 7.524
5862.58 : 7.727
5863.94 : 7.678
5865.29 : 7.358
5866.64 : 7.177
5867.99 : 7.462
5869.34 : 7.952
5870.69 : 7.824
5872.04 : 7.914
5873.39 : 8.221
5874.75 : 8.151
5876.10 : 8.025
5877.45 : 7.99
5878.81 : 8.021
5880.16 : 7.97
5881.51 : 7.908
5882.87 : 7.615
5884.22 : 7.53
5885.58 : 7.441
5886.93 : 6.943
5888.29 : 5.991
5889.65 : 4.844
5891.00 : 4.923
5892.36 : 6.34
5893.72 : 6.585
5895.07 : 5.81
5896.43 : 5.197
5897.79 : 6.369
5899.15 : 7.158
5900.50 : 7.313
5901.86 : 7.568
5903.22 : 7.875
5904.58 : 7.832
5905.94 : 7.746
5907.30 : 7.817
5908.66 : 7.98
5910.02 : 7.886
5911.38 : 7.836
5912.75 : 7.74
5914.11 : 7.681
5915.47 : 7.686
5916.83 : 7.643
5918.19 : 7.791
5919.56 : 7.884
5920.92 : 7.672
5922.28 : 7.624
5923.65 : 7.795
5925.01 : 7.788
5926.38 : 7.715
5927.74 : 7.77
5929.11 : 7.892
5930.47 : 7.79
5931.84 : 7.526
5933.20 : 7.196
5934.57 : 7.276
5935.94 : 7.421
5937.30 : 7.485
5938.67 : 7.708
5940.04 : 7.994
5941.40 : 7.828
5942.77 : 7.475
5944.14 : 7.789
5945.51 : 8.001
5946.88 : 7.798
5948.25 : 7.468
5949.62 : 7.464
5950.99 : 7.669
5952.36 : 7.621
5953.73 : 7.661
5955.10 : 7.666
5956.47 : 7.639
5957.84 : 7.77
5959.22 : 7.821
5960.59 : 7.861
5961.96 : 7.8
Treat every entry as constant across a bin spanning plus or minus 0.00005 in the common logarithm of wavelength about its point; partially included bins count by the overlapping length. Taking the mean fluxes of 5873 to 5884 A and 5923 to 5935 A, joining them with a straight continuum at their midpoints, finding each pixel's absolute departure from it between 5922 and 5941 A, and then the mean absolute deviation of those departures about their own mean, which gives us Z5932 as 0.10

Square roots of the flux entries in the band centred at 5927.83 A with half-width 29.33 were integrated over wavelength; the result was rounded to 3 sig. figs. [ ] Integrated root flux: 163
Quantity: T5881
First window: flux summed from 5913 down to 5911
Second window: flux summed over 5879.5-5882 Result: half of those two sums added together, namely 15.7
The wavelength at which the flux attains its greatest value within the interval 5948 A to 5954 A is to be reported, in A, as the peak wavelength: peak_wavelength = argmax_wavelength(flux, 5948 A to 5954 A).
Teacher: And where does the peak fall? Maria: 5950.99 A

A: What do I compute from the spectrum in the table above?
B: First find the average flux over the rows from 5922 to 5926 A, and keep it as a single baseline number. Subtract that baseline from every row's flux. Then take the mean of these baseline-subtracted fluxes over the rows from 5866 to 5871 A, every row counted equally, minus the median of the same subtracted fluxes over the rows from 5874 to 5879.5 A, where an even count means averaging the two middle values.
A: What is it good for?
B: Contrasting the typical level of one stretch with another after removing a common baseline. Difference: -0.4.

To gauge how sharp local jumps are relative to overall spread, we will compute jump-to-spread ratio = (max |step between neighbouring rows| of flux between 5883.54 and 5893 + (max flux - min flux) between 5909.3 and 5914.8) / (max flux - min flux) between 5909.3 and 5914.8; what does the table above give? 7.9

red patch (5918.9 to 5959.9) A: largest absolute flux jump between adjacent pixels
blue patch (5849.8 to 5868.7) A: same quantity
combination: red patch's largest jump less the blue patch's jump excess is 0.0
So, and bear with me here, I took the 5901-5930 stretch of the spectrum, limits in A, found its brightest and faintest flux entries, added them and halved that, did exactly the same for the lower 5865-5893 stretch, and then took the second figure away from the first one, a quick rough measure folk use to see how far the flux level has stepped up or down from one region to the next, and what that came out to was 1.2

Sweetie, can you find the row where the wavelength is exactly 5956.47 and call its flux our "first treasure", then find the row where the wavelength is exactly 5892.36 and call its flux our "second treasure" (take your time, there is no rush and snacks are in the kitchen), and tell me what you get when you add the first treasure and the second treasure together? 14.0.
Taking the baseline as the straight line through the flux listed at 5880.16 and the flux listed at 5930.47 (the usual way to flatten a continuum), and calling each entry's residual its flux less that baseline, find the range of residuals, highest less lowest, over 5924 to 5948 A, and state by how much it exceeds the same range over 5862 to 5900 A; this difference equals -2.5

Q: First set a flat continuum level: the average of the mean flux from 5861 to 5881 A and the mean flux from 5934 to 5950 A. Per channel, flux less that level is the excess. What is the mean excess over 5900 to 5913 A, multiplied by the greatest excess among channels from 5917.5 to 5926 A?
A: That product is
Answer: 0.01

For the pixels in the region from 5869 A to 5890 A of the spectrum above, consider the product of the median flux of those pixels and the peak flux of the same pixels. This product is 65.0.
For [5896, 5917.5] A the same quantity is 61.5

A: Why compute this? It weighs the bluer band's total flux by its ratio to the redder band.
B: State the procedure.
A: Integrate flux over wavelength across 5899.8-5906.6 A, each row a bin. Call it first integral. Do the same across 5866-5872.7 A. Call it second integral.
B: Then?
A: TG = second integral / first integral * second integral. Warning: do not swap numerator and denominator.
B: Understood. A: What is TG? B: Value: 51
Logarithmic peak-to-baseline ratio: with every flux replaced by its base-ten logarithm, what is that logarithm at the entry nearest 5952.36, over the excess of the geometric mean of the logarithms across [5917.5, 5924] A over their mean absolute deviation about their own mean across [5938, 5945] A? 1.00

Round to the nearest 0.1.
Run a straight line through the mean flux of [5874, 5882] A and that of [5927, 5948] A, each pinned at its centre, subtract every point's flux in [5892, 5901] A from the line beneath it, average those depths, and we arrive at 1.5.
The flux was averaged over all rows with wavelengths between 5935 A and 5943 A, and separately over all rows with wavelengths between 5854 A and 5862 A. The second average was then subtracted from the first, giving 0.22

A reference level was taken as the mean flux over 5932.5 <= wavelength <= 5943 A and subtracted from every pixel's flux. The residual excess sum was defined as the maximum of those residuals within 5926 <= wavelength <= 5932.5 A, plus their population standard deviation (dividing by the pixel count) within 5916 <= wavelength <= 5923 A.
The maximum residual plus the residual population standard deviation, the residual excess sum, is 0.44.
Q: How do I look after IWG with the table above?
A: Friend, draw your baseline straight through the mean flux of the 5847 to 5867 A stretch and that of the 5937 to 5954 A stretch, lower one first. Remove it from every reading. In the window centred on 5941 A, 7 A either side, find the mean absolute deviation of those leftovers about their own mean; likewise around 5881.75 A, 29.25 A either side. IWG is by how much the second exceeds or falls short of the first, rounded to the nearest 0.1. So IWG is 0.4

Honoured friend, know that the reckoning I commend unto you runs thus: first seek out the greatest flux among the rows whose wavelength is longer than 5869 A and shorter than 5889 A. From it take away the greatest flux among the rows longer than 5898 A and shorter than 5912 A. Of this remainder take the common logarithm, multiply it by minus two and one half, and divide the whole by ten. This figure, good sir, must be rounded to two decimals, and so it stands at 0.15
